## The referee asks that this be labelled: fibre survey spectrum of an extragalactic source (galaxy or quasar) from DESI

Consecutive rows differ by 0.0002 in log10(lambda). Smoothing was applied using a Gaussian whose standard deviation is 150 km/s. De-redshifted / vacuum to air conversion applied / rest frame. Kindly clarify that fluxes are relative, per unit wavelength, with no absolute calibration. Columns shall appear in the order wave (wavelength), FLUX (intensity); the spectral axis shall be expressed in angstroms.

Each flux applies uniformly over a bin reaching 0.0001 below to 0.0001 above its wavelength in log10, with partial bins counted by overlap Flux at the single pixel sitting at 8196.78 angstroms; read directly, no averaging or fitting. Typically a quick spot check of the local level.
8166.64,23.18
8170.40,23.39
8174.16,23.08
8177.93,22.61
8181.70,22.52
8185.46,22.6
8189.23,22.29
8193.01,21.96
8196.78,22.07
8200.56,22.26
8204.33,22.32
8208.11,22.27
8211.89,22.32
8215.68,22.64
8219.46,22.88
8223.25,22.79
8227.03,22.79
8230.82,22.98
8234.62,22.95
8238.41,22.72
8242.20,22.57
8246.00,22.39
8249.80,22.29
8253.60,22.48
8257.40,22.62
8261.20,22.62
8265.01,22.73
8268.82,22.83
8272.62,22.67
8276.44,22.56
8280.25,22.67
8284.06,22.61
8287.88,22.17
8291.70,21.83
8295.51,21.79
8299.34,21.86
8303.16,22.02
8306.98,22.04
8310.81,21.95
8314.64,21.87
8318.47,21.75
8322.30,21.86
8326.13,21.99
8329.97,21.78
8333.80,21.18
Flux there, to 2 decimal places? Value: 22.07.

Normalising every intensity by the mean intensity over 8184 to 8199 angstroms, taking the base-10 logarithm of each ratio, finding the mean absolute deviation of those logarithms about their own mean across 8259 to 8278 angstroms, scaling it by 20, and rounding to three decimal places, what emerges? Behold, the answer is 0.030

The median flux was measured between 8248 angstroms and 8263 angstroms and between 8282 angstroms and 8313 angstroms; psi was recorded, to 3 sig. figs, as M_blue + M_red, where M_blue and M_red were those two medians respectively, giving 44.5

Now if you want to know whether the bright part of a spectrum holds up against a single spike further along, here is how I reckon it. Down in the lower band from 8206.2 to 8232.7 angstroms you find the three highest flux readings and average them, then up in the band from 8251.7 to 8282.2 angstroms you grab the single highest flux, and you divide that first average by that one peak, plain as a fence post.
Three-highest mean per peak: 1.00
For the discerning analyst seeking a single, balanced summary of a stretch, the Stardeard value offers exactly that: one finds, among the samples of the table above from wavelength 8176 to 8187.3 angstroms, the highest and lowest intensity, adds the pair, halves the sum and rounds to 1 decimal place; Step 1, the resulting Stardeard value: 22.6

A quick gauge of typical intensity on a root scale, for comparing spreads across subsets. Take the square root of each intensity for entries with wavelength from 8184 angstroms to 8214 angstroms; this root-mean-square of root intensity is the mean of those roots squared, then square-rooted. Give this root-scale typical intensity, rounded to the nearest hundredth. 4.72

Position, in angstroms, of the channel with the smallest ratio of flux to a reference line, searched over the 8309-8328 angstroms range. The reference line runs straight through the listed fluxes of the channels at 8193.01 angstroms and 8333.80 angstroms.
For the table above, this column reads 8318.47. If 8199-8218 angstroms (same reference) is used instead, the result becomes 8200.56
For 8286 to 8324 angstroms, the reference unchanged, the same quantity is 8295.51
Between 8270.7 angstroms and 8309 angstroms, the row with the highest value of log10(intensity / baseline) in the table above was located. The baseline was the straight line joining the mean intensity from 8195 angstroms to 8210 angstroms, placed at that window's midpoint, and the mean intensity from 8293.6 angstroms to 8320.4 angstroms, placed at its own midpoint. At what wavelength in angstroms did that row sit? 8280.25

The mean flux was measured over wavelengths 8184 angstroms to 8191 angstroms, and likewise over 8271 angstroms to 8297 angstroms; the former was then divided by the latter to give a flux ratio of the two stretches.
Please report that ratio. 1.005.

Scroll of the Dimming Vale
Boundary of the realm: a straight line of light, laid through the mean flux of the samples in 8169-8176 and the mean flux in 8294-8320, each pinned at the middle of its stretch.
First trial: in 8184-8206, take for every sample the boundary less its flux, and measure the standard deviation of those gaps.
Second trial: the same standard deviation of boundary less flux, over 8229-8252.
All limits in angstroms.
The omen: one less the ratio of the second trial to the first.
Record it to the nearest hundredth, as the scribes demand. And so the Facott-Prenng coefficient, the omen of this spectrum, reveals -0.03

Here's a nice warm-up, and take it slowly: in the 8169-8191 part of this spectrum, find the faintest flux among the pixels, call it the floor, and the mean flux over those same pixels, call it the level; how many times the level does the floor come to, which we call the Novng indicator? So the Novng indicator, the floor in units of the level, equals 0.980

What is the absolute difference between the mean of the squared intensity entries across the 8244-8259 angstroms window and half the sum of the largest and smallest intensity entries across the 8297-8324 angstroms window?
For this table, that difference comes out 482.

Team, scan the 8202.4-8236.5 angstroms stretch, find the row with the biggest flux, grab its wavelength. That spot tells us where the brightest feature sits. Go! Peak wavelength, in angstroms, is 8230.82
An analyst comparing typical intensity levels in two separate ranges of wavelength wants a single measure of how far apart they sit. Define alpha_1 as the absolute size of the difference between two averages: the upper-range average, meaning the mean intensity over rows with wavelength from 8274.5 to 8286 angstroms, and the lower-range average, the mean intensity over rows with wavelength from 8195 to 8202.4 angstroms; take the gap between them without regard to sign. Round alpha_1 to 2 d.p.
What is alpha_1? 0.45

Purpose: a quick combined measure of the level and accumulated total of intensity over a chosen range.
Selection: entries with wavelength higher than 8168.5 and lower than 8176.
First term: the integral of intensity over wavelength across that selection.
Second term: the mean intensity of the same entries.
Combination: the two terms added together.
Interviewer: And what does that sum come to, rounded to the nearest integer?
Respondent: 198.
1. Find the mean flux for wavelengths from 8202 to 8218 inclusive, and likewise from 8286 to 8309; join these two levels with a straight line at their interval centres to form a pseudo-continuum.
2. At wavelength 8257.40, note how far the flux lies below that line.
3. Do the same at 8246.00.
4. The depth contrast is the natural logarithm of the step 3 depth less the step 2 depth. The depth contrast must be -1.2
